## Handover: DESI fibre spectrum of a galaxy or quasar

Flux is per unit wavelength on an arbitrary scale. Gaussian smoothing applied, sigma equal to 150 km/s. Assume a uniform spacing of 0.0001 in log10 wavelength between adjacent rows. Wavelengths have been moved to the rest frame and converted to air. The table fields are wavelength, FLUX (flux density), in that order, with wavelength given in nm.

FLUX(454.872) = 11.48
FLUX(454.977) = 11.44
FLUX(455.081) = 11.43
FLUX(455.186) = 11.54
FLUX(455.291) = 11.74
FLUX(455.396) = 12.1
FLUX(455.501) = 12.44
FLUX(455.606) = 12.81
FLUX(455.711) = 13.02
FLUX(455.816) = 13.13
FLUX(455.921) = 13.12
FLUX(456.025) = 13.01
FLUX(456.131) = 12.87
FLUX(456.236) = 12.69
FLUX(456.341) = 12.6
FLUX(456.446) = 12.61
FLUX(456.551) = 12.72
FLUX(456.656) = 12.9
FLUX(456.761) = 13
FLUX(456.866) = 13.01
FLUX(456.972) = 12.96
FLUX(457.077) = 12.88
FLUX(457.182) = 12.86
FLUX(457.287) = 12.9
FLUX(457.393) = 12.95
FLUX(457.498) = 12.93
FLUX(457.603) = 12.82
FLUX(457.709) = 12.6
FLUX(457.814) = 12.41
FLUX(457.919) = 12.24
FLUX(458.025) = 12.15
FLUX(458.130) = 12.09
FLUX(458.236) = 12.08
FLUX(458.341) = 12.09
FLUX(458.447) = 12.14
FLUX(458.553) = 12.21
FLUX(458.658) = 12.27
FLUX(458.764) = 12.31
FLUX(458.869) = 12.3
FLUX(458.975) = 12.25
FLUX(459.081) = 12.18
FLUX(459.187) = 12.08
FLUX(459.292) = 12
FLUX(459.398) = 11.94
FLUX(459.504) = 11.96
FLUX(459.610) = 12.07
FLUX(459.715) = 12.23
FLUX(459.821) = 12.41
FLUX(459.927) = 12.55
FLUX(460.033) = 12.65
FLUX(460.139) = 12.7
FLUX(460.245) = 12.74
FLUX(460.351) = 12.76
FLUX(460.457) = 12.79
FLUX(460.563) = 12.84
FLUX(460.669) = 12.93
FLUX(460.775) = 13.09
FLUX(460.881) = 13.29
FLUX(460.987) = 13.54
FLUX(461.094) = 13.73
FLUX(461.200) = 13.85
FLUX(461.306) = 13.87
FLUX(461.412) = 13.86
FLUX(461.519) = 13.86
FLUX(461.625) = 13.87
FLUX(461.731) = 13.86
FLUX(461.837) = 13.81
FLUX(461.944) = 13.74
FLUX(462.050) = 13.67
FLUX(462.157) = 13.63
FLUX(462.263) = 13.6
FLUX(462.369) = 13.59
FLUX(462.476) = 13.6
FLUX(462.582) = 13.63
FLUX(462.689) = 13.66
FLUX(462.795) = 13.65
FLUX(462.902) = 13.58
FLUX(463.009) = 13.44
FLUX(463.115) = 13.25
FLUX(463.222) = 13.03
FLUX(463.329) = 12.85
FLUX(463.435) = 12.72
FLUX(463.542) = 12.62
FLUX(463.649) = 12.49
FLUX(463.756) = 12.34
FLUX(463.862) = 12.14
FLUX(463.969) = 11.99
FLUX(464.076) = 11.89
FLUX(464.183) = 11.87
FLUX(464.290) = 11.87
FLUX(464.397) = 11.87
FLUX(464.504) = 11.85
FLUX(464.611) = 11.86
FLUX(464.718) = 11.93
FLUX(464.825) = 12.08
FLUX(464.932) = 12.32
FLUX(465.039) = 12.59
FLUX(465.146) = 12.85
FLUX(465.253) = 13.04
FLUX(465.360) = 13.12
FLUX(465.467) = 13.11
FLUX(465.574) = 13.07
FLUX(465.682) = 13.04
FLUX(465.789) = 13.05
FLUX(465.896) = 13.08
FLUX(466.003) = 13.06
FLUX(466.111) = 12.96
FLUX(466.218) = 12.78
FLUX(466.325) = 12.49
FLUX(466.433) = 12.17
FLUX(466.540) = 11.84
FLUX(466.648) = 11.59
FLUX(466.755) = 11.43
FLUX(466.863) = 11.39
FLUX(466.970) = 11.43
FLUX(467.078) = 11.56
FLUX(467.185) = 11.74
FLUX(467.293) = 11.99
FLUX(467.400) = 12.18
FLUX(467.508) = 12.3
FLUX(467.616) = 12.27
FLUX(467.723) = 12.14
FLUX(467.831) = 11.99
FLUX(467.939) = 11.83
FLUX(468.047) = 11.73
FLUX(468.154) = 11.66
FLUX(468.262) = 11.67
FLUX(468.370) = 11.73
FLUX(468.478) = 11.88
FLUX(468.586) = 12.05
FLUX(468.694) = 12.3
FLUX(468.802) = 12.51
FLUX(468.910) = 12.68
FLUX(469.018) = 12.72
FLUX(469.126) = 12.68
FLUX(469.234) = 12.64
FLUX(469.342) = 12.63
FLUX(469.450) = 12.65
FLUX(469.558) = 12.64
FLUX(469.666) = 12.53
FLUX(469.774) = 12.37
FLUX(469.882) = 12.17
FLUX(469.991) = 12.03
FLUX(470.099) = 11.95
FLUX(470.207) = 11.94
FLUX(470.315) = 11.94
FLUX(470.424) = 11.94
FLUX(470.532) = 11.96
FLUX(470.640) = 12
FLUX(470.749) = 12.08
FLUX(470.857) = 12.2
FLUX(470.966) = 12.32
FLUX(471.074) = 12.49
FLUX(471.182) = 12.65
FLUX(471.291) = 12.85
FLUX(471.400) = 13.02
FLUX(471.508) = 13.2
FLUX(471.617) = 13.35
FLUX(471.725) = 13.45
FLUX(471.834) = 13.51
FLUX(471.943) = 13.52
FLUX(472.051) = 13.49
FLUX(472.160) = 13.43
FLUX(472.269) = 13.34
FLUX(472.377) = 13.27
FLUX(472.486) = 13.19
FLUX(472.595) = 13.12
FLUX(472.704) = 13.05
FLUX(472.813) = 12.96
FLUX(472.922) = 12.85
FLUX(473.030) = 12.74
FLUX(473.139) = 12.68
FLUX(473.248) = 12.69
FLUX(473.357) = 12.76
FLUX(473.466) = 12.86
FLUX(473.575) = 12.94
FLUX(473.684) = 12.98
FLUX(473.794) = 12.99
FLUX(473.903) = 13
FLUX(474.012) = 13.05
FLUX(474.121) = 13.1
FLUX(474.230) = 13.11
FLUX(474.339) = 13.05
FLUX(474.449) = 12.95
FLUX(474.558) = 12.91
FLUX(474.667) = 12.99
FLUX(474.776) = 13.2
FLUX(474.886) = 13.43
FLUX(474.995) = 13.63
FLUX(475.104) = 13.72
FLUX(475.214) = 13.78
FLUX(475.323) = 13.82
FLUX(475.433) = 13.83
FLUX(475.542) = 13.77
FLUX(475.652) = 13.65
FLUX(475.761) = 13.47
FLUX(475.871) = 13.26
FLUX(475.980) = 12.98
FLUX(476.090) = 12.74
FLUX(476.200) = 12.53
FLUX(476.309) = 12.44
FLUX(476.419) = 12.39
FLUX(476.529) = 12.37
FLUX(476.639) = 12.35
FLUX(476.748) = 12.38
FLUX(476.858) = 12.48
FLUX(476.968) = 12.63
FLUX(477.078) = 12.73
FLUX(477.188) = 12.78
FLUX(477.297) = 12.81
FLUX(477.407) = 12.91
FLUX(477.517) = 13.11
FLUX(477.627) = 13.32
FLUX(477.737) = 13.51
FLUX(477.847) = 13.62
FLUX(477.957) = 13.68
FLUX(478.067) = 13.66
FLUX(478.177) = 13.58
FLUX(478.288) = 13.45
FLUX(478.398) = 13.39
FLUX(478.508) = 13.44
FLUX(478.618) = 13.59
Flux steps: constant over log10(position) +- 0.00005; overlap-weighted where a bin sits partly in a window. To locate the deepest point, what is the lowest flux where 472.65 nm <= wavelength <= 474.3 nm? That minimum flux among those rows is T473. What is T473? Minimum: 12.68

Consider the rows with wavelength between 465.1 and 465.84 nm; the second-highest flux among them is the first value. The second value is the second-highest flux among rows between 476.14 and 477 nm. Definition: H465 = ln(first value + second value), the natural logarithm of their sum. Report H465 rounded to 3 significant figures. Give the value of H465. 3.24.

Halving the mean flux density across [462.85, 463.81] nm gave 6.5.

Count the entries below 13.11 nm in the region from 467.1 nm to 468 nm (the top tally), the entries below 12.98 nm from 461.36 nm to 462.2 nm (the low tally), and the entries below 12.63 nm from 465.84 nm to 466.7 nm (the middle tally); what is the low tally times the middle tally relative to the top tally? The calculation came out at 0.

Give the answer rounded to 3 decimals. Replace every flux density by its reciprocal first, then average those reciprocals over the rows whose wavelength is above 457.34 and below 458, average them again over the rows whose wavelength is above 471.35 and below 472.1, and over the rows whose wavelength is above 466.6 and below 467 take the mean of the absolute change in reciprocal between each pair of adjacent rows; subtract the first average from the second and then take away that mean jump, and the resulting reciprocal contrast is -0.005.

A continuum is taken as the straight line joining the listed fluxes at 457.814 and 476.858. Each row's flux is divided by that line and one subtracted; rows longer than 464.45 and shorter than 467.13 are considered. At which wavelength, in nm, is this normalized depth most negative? 466.863 nm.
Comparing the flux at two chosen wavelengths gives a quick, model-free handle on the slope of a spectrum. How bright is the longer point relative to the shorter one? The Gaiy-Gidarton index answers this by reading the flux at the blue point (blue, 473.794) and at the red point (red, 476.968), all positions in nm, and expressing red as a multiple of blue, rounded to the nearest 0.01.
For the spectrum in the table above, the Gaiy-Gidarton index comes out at 0.97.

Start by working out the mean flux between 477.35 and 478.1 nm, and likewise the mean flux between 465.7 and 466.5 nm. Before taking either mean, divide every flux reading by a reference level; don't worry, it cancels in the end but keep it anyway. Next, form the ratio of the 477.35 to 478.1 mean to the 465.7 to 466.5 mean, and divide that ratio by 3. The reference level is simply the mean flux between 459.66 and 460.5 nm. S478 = 0.349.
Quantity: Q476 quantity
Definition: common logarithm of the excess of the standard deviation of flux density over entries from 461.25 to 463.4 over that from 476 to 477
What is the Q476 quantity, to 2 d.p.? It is -0.84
